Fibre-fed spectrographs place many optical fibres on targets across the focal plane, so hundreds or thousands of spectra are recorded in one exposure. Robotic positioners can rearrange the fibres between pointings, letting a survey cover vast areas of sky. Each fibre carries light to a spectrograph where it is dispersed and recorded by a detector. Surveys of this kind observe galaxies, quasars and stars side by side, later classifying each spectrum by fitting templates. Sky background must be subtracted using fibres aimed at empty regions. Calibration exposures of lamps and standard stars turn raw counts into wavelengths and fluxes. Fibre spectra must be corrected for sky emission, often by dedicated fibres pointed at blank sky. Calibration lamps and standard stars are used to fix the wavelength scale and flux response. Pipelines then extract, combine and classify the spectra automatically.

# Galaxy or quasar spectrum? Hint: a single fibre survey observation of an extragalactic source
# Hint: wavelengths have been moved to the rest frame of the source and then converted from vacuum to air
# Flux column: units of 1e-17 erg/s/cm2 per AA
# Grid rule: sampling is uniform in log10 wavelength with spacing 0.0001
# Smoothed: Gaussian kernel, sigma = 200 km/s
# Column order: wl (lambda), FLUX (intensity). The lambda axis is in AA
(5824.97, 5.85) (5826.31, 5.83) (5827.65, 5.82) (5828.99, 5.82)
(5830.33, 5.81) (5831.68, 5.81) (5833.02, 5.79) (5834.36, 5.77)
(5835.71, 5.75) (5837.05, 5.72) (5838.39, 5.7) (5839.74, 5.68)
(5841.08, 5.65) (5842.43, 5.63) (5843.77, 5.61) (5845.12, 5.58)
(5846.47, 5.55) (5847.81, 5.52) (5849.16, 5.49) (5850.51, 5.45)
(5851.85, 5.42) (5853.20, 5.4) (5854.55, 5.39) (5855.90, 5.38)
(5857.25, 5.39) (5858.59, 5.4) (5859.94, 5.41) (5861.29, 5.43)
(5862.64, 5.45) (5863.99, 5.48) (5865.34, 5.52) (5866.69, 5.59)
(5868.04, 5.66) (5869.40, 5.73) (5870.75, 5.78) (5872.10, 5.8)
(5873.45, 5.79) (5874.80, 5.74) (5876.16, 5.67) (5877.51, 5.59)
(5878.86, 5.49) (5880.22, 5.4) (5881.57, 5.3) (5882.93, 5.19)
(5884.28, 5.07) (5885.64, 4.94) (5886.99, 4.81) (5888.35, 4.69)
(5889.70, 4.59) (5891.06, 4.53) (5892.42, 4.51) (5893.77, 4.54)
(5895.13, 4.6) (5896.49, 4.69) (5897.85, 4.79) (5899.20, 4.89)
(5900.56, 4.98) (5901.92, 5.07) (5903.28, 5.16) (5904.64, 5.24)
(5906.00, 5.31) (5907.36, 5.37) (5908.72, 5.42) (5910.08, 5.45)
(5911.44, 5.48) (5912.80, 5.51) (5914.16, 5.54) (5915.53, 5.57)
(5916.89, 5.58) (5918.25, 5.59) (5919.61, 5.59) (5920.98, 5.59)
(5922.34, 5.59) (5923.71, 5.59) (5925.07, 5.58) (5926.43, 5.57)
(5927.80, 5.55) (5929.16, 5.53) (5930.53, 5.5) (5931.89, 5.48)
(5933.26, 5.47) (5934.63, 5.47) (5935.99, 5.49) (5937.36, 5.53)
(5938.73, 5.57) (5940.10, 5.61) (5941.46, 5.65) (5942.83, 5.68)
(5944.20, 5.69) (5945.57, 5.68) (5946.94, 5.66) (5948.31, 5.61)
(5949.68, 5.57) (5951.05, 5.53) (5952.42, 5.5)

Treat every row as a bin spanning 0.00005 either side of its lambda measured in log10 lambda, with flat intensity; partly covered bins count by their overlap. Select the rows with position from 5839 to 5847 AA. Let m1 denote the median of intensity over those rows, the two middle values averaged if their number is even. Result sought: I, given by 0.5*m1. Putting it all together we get 2.81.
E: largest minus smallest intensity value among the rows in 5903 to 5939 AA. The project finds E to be 0.4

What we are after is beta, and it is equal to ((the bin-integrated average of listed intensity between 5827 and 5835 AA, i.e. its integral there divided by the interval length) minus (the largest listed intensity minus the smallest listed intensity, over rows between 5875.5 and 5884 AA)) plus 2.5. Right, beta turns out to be 7.8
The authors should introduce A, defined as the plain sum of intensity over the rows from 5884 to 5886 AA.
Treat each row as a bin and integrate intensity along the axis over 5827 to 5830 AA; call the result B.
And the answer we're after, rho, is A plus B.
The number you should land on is 27.5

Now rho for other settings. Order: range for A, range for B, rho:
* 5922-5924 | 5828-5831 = 28.7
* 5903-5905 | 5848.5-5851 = 24.1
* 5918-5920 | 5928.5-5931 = 24.9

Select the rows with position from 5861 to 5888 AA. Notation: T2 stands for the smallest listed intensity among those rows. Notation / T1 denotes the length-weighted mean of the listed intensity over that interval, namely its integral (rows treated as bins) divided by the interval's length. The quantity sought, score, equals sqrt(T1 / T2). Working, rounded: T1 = 5.46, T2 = 4.81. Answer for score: 1.07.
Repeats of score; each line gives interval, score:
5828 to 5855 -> 1.02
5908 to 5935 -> 1.01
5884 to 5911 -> 1.05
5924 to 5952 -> 1.01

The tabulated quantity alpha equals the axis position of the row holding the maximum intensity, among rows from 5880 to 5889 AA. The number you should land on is 5880.22 AA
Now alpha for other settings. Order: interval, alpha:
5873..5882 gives 5873.45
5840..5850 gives 5841.08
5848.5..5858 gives 5849.16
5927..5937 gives 5927.80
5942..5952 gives 5944.20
